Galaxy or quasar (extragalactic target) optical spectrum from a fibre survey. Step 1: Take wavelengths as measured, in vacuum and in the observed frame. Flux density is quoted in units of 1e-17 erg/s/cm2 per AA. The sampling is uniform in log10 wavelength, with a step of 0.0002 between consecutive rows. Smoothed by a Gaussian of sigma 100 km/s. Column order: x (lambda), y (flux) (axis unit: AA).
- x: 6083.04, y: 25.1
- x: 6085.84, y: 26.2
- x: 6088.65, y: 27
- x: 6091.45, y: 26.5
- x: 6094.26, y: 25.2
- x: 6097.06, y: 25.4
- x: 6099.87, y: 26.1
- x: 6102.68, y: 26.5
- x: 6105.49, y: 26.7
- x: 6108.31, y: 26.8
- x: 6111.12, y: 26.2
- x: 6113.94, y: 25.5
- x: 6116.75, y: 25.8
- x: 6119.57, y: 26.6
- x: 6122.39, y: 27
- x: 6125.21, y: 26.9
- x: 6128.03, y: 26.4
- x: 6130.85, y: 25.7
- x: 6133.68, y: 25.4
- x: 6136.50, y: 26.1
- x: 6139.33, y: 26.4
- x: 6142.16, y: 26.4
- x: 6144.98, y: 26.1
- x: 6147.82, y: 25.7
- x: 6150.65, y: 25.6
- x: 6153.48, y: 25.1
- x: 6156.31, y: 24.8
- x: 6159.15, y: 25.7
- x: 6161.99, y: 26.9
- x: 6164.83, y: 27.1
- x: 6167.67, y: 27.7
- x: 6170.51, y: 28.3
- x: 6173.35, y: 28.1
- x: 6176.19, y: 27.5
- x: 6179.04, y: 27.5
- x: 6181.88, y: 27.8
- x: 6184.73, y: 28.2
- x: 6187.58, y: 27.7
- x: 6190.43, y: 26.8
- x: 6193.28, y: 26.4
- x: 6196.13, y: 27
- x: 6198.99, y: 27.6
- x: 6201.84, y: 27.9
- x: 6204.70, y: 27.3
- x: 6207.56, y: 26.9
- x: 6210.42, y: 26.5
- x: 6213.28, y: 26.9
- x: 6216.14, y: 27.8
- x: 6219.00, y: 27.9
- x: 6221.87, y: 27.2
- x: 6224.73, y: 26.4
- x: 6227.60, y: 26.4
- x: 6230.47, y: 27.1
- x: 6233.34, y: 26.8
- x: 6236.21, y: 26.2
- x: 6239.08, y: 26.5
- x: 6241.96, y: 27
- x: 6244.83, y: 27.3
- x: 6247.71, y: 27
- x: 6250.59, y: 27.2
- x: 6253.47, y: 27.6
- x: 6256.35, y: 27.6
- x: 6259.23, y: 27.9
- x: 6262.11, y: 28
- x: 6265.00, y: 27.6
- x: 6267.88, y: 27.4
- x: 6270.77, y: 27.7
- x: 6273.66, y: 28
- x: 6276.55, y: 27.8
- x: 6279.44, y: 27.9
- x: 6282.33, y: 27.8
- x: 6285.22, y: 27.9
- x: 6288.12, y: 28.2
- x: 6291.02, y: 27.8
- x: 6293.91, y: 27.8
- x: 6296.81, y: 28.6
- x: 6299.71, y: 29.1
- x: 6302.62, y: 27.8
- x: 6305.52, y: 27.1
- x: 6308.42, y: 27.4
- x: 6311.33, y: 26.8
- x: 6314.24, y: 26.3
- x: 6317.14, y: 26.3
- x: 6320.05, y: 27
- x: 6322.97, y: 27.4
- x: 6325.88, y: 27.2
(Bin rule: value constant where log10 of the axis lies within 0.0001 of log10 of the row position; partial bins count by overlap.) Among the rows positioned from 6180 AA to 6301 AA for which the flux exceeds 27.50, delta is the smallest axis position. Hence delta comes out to 6181.88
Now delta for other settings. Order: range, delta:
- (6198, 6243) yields 6198.99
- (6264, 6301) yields 6265.00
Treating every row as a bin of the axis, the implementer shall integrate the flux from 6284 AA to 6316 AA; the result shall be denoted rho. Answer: 886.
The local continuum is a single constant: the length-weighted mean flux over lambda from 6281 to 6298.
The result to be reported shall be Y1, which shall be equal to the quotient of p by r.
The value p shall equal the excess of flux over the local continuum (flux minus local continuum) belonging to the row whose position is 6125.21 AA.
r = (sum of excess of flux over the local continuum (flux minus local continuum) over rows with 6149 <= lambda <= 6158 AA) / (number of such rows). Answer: 0.4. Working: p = -1.1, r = -2.8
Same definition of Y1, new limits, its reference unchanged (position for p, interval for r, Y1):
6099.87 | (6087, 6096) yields 1.1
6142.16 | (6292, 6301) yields -3.3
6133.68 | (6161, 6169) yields 3.4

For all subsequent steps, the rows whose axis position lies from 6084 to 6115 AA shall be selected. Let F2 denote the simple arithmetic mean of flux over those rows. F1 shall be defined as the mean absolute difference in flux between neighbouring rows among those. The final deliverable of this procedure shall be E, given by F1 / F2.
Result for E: 0.021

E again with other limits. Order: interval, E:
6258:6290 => 0.008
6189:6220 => 0.017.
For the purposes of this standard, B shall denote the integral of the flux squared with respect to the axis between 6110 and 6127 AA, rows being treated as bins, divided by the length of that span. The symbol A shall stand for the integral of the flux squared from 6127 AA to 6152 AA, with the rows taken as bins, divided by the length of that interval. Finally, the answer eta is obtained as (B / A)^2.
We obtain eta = 1.06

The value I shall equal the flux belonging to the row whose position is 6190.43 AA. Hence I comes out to 26.8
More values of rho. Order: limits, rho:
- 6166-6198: 881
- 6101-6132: 818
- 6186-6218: 870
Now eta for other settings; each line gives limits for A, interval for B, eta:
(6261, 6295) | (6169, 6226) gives 0.94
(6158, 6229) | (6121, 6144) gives 0.86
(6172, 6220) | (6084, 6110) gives 0.84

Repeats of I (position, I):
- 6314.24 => 26.3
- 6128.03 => 26.4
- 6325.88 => 27.2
